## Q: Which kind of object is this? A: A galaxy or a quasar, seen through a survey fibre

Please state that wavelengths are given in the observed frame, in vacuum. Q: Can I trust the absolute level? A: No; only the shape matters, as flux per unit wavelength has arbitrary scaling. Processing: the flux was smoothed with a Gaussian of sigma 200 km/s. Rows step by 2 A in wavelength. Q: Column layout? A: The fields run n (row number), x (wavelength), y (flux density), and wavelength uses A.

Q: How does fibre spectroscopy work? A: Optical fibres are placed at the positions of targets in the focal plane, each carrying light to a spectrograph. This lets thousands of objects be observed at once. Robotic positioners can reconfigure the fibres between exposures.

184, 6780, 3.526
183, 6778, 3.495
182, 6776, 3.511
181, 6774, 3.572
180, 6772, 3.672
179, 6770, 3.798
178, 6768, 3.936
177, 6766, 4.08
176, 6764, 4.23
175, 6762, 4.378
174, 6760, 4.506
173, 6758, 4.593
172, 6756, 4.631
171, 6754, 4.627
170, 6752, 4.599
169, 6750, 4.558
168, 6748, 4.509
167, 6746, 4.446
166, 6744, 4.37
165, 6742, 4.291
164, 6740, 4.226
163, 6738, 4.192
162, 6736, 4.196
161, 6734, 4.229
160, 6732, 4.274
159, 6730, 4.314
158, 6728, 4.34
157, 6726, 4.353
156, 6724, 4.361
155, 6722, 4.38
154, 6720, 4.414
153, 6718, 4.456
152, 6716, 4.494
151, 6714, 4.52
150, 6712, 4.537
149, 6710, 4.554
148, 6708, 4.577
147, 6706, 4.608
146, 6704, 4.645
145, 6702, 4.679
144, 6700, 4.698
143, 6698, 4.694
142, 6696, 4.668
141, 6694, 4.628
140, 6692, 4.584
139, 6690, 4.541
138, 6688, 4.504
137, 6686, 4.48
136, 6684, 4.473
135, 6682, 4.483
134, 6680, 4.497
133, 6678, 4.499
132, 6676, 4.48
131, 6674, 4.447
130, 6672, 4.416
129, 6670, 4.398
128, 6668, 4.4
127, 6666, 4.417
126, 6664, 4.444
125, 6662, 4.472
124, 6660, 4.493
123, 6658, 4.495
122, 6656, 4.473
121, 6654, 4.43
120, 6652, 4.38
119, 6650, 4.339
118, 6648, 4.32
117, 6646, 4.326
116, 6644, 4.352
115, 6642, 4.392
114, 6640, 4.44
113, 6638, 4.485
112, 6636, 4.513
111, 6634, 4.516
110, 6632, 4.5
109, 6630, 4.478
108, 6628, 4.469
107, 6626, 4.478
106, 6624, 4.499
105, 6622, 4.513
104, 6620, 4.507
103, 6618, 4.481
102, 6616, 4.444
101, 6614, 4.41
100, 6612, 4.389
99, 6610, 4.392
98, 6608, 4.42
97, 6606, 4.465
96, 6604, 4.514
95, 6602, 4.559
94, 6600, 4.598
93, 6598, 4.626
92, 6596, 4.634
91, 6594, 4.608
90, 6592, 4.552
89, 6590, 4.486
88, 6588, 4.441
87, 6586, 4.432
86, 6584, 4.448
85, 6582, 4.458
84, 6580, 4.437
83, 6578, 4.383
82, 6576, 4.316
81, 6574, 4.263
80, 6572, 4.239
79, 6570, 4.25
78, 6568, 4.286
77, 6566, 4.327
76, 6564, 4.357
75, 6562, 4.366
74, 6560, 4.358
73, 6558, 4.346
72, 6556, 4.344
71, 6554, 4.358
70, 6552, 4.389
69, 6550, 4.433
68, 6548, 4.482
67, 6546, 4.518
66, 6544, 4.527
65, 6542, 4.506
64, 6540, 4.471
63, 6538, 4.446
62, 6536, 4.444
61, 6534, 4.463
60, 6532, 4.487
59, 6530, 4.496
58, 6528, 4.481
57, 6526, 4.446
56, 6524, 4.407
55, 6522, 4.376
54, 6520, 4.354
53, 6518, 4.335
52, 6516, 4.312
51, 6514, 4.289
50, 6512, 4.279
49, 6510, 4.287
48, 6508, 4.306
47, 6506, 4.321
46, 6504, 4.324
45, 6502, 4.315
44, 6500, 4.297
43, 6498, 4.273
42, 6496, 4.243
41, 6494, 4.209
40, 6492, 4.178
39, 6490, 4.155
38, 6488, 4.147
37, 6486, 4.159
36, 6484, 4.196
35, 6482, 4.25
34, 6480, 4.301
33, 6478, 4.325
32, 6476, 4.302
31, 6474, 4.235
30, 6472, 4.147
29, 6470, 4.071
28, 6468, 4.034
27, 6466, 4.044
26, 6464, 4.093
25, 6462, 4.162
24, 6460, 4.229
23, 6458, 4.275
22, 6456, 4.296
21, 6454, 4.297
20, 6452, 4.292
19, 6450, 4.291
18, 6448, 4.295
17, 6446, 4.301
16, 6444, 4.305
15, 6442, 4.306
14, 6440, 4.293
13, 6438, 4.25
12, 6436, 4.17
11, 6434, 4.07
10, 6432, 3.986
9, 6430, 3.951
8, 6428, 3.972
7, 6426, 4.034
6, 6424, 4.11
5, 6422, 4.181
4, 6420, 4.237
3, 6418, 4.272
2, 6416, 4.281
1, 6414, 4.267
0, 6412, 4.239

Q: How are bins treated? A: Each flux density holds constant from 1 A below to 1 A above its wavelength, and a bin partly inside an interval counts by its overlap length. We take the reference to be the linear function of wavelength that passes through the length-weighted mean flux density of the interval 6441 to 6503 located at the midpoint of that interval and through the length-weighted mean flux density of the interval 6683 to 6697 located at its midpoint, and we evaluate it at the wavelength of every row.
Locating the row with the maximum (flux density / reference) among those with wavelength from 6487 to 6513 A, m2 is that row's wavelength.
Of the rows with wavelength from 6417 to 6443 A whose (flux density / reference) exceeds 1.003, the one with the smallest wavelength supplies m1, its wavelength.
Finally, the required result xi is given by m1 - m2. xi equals -86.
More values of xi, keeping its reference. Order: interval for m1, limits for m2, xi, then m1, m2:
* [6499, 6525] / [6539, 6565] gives -44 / 6500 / 6544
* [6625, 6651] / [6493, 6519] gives 122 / 6626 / 6504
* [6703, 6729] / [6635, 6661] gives 68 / 6704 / 6636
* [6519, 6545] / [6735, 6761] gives -236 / 6520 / 6756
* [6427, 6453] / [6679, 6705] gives -262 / 6438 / 6700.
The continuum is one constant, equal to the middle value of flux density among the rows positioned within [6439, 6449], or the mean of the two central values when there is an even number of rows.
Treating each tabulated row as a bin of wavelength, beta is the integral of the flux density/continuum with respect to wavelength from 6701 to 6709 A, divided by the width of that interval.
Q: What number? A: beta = 1.08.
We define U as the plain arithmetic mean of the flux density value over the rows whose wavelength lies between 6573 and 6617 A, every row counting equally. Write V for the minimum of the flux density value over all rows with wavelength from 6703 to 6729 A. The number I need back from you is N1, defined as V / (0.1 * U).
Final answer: 9.72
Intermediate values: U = 4.47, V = 4.34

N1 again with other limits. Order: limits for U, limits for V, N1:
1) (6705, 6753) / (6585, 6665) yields 9.80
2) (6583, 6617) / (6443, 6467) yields 9.00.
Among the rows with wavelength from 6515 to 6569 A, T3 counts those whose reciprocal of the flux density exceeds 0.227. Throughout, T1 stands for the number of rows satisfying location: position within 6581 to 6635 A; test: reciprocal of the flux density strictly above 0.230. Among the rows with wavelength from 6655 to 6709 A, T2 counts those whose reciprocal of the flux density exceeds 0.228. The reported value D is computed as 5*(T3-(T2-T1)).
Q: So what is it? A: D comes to 65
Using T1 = 0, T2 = 0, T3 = 13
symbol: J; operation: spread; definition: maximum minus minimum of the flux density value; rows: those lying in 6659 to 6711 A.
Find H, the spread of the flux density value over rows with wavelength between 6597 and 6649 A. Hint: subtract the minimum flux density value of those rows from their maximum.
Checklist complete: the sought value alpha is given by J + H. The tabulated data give 0.61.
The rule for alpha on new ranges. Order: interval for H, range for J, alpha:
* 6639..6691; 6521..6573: 0.51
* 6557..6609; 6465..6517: 0.69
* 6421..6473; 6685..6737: 0.86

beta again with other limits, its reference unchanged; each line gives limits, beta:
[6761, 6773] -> 0.93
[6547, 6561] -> 1.02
